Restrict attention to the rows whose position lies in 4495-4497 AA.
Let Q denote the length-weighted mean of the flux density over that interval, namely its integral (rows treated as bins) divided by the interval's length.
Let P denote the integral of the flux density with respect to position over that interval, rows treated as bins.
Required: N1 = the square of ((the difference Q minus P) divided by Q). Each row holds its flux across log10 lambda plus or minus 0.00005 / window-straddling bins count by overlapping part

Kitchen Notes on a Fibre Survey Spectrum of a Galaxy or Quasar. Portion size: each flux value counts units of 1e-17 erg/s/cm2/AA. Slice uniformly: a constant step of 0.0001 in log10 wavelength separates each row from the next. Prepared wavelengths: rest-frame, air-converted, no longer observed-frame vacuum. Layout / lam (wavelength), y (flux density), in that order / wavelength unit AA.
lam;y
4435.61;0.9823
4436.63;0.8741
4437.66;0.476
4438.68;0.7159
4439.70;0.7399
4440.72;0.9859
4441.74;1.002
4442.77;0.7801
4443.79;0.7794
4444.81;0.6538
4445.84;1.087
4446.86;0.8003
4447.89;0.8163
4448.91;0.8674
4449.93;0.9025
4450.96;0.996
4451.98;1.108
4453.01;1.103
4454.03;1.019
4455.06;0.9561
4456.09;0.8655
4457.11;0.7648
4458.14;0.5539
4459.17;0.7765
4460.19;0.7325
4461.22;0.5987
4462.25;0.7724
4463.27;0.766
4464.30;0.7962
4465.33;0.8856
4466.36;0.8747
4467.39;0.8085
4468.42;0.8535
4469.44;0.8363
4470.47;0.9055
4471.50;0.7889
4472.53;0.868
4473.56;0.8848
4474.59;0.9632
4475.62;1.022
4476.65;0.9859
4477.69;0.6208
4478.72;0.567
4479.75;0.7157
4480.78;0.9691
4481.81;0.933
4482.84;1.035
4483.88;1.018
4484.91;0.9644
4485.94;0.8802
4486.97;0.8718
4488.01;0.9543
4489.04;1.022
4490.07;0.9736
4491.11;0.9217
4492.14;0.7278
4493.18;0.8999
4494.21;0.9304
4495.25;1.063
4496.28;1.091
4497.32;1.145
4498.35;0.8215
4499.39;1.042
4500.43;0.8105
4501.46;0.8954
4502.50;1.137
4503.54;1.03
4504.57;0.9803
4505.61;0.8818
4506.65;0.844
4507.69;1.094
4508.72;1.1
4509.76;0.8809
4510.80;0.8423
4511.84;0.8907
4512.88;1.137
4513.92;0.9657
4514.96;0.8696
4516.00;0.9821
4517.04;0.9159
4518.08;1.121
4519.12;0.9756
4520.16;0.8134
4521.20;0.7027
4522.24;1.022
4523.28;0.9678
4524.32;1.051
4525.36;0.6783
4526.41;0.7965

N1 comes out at 1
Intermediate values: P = 2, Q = 1.09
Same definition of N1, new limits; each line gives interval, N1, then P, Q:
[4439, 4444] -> 16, 4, 0.86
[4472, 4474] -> 1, 2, 0.88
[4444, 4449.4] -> 19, 5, 0.84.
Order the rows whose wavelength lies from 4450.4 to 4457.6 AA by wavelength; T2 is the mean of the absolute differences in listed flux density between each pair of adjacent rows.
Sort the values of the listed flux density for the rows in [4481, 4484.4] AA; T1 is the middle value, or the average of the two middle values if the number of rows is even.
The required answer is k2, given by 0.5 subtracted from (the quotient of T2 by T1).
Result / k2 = -0.43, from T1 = 1.02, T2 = 0.08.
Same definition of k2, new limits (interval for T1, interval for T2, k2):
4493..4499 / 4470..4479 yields -0.40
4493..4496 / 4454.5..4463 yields -0.35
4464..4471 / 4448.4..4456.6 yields -0.42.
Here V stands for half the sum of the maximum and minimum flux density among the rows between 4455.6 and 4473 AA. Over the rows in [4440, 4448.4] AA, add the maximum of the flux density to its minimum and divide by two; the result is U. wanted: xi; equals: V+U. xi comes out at 1.60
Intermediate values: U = 0.87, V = 0.73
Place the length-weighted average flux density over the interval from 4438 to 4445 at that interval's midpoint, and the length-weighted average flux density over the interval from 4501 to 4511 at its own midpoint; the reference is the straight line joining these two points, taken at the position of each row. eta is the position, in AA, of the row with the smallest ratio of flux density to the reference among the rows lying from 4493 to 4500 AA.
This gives 4498.35 AA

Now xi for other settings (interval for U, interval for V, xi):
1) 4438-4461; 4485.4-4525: 1.75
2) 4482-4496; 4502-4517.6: 1.89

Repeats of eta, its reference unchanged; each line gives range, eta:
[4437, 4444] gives 4437.66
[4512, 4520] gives 4514.96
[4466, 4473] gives 4471.50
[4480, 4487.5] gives 4486.97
